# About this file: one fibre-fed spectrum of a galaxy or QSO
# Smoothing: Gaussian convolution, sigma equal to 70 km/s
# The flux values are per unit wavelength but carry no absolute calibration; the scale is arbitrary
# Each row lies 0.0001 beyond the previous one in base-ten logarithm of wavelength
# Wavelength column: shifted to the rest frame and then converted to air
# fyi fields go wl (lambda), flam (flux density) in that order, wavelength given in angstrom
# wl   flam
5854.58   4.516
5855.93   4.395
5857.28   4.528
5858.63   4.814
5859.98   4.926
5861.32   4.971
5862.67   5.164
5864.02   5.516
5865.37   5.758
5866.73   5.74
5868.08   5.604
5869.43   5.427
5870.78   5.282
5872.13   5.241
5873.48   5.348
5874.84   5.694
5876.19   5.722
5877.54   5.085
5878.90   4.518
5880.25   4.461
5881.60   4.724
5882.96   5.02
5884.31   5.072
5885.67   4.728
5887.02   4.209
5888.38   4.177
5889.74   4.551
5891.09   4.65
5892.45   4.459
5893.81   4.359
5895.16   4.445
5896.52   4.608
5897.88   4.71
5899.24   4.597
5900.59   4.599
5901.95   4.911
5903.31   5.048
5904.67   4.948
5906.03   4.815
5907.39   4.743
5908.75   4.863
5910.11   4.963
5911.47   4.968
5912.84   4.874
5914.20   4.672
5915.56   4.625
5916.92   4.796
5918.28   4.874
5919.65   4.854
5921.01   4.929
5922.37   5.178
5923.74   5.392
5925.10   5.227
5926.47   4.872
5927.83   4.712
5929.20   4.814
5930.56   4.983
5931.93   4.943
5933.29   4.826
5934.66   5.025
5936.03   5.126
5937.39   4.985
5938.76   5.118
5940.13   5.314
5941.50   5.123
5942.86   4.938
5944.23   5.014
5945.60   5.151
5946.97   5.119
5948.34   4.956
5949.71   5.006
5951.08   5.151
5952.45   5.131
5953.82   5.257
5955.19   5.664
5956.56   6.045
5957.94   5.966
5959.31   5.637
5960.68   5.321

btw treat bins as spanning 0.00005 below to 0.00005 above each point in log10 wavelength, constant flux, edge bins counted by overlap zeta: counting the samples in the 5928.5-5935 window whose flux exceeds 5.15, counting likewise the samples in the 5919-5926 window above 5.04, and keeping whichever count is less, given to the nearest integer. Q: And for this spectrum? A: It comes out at 0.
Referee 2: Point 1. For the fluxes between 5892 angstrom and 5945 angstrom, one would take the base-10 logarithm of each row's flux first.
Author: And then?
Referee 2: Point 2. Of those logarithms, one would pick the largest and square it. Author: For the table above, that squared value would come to 0.54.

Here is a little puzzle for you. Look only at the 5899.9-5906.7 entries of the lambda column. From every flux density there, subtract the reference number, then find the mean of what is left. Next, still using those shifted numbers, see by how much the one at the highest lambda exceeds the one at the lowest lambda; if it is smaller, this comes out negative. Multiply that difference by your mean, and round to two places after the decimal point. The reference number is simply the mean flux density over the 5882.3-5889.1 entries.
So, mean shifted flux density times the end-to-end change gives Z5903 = 0.05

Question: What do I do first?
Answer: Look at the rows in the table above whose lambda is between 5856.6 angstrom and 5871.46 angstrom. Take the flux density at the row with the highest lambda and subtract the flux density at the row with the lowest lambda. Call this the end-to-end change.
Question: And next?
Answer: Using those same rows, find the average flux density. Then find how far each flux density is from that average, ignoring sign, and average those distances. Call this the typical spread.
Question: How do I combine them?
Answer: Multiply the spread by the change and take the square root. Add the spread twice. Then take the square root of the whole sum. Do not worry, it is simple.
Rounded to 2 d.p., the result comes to 1.08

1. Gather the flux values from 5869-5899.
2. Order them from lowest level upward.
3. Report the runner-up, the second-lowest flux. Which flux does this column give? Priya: 4.209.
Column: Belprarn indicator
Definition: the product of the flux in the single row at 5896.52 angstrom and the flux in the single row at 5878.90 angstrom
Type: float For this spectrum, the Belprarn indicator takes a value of 21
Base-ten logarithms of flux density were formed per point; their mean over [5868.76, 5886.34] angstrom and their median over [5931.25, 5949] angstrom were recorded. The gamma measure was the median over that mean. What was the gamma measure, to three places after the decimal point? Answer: 0.993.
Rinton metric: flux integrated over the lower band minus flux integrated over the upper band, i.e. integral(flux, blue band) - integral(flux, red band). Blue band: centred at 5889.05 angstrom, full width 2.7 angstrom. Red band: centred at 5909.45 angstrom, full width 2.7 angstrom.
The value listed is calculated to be -1.5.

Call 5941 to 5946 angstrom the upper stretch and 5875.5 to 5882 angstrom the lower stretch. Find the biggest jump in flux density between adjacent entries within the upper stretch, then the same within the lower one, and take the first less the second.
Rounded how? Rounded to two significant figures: -0.45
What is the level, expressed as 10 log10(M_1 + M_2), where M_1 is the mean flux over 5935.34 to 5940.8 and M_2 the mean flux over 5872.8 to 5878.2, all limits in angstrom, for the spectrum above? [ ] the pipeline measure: 10.3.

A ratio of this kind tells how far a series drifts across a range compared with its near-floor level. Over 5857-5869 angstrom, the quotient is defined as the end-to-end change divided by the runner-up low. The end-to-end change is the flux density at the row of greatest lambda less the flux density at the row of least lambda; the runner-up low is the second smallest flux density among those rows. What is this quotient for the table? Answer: 0.22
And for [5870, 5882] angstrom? -0.12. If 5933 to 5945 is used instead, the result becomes 0.04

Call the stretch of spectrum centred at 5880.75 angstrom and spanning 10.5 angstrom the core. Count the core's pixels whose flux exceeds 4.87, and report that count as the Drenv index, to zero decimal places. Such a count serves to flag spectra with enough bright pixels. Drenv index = 4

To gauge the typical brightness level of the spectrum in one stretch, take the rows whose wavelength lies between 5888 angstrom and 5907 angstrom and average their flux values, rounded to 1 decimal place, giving 4.6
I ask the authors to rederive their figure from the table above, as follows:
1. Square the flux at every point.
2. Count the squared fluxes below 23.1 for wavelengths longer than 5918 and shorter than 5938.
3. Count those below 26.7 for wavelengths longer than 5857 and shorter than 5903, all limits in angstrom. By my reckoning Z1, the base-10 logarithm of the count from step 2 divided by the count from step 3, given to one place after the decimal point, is -1.4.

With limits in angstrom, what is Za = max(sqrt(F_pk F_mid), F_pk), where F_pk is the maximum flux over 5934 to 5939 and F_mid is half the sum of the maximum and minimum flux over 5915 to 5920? 5.13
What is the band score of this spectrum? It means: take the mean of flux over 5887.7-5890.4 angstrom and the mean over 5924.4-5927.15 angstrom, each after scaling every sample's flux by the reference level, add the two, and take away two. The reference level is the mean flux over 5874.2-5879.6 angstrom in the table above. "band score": -0.21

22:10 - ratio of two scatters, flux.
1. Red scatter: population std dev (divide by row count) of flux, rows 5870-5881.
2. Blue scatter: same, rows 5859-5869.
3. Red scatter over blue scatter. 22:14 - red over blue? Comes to 1.34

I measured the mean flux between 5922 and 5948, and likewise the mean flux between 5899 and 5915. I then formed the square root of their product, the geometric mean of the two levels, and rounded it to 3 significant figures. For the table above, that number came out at 4.94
